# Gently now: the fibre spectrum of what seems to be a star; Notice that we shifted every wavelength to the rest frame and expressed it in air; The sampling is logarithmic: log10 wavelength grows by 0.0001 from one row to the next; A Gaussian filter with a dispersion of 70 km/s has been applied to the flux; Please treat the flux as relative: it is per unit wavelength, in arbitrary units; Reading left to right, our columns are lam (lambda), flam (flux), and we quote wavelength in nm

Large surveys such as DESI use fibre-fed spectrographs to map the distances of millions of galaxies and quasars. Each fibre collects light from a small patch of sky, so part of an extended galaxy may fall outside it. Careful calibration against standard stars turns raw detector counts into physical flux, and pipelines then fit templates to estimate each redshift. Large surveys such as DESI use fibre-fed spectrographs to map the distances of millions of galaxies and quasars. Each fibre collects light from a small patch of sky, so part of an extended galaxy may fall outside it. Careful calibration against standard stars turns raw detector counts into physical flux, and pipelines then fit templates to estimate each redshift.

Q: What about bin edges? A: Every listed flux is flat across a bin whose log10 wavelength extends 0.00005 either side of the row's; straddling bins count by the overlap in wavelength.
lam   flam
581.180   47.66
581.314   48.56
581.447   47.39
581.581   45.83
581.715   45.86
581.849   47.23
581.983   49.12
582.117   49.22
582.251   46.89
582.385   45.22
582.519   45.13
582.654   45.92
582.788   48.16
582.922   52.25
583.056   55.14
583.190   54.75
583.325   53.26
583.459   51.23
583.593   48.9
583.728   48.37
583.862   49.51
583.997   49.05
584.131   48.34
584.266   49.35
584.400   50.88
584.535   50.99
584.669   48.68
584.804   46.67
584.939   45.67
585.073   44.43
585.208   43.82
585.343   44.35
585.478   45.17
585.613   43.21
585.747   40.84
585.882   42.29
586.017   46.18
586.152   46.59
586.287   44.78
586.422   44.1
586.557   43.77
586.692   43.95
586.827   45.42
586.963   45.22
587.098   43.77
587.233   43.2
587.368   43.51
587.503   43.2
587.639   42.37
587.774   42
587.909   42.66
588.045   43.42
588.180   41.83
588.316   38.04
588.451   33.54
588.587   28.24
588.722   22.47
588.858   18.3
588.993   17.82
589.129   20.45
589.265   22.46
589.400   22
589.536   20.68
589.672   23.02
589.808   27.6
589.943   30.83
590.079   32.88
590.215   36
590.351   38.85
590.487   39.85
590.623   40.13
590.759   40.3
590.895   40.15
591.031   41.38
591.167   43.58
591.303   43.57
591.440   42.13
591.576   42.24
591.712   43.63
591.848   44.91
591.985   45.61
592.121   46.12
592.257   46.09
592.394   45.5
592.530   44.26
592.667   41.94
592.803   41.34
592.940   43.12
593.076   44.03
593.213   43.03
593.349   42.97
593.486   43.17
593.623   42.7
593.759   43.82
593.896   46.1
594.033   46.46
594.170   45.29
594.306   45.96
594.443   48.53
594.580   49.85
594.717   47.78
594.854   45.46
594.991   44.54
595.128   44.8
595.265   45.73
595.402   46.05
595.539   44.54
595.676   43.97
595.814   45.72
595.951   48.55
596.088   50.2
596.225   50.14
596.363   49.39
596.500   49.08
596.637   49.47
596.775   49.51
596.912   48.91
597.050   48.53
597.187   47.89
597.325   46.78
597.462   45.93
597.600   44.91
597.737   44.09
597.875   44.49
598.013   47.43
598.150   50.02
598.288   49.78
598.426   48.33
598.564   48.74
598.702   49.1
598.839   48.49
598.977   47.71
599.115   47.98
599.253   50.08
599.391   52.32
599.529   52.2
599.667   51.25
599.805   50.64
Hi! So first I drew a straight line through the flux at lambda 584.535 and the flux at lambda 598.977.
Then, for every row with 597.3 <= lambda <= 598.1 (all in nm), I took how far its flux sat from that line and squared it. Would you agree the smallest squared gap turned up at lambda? 598.013 nm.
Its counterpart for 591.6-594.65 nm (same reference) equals 594.443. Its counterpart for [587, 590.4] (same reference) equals 587.098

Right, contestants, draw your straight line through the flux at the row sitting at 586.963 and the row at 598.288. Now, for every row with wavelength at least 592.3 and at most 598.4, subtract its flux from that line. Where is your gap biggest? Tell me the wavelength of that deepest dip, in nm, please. 592.803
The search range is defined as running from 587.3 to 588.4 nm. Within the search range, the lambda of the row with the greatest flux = 587.368 nm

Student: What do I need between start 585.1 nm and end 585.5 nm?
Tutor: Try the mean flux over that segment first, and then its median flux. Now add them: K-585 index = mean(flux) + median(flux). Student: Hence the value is 89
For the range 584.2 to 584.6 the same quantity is 101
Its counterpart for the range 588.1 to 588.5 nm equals 76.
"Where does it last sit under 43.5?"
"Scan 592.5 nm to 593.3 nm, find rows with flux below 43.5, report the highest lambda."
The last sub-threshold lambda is 593.213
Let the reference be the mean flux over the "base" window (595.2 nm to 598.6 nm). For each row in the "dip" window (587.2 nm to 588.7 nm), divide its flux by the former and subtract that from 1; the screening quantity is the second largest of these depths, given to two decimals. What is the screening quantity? 0.29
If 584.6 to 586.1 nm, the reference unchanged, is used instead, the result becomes 0.11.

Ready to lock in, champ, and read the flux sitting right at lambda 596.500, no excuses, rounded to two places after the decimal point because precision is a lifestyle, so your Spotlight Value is 49.08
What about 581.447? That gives 47.39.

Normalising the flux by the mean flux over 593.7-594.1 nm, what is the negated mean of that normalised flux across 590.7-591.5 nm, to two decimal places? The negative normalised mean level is -0.92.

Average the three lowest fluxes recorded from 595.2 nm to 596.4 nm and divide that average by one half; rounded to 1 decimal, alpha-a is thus 89.5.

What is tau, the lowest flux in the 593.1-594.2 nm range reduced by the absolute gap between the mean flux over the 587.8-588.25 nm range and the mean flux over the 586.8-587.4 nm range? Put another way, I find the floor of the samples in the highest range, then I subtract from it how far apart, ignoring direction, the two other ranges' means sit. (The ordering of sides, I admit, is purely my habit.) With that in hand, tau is 41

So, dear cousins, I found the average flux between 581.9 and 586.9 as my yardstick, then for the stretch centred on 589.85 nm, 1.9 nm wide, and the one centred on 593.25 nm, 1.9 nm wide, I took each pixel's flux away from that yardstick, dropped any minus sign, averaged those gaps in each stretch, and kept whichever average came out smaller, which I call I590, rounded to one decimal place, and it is 3.5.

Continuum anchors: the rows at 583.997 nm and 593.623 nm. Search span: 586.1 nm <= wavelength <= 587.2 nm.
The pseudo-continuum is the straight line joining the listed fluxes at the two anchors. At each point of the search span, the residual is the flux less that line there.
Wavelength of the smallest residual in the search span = 586.557 nm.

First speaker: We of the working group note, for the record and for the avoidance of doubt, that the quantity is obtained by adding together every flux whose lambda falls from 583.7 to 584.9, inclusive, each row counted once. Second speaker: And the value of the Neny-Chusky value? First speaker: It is 442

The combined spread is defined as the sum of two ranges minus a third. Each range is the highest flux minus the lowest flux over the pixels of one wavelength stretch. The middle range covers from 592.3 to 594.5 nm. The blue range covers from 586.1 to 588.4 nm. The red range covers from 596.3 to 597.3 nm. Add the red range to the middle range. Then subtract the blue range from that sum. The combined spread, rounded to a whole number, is 0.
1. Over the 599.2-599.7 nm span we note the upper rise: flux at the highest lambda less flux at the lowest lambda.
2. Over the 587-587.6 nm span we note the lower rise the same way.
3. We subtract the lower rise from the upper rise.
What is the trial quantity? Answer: 1.7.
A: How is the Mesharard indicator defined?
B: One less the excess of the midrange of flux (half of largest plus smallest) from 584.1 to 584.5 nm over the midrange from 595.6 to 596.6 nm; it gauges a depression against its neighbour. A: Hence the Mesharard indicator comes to -2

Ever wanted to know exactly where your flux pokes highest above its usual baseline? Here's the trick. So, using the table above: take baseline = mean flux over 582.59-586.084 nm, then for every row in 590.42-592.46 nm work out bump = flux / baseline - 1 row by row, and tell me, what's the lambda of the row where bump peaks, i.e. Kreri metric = 592.121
